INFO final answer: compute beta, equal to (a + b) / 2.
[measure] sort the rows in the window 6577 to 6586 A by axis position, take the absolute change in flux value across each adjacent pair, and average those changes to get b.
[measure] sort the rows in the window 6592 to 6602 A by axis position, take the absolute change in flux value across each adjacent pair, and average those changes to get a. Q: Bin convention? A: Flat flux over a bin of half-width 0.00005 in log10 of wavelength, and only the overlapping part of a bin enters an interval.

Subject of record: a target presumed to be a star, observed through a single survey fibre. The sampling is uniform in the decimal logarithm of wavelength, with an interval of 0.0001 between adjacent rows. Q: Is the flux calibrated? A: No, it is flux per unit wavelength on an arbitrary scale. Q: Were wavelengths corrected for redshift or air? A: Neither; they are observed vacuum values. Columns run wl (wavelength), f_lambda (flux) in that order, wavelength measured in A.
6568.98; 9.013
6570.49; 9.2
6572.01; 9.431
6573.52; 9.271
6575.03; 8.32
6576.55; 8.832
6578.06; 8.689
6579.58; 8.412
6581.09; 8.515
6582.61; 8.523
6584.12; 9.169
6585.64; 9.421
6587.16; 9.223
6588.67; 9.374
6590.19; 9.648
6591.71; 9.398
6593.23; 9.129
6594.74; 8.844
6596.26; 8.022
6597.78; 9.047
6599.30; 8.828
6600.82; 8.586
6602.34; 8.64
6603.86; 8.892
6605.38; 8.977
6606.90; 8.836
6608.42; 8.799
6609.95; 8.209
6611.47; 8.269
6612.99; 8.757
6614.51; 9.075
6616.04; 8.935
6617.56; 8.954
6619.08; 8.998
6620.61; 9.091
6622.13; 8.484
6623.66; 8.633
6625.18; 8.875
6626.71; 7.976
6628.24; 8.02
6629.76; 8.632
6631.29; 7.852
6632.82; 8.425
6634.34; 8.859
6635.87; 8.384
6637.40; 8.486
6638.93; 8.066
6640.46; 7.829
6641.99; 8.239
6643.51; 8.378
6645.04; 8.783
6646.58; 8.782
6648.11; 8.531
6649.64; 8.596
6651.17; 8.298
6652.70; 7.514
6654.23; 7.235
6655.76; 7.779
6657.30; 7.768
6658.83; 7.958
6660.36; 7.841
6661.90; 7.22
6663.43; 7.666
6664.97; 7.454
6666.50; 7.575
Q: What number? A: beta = 0.39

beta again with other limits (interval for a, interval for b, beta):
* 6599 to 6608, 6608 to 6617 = 0.24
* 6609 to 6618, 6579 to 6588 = 0.22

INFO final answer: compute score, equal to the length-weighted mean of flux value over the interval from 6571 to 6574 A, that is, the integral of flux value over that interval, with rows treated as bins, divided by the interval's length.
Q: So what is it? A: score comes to 9.34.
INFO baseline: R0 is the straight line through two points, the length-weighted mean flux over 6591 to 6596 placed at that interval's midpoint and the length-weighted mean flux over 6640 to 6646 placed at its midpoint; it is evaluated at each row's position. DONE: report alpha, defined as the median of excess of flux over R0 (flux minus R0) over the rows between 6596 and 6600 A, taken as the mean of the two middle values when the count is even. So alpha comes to -0.11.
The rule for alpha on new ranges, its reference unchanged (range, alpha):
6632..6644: -0.06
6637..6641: -0.33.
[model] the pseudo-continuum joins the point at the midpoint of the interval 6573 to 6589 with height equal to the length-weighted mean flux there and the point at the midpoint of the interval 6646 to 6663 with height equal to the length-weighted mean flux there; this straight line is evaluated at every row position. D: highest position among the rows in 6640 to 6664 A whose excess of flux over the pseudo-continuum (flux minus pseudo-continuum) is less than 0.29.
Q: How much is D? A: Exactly 6663.43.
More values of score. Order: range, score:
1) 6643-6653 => 8.45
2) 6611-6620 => 8.85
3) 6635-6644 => 8.23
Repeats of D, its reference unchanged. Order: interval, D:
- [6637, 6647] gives 6641.99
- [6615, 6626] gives 6622.13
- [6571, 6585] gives 6582.61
